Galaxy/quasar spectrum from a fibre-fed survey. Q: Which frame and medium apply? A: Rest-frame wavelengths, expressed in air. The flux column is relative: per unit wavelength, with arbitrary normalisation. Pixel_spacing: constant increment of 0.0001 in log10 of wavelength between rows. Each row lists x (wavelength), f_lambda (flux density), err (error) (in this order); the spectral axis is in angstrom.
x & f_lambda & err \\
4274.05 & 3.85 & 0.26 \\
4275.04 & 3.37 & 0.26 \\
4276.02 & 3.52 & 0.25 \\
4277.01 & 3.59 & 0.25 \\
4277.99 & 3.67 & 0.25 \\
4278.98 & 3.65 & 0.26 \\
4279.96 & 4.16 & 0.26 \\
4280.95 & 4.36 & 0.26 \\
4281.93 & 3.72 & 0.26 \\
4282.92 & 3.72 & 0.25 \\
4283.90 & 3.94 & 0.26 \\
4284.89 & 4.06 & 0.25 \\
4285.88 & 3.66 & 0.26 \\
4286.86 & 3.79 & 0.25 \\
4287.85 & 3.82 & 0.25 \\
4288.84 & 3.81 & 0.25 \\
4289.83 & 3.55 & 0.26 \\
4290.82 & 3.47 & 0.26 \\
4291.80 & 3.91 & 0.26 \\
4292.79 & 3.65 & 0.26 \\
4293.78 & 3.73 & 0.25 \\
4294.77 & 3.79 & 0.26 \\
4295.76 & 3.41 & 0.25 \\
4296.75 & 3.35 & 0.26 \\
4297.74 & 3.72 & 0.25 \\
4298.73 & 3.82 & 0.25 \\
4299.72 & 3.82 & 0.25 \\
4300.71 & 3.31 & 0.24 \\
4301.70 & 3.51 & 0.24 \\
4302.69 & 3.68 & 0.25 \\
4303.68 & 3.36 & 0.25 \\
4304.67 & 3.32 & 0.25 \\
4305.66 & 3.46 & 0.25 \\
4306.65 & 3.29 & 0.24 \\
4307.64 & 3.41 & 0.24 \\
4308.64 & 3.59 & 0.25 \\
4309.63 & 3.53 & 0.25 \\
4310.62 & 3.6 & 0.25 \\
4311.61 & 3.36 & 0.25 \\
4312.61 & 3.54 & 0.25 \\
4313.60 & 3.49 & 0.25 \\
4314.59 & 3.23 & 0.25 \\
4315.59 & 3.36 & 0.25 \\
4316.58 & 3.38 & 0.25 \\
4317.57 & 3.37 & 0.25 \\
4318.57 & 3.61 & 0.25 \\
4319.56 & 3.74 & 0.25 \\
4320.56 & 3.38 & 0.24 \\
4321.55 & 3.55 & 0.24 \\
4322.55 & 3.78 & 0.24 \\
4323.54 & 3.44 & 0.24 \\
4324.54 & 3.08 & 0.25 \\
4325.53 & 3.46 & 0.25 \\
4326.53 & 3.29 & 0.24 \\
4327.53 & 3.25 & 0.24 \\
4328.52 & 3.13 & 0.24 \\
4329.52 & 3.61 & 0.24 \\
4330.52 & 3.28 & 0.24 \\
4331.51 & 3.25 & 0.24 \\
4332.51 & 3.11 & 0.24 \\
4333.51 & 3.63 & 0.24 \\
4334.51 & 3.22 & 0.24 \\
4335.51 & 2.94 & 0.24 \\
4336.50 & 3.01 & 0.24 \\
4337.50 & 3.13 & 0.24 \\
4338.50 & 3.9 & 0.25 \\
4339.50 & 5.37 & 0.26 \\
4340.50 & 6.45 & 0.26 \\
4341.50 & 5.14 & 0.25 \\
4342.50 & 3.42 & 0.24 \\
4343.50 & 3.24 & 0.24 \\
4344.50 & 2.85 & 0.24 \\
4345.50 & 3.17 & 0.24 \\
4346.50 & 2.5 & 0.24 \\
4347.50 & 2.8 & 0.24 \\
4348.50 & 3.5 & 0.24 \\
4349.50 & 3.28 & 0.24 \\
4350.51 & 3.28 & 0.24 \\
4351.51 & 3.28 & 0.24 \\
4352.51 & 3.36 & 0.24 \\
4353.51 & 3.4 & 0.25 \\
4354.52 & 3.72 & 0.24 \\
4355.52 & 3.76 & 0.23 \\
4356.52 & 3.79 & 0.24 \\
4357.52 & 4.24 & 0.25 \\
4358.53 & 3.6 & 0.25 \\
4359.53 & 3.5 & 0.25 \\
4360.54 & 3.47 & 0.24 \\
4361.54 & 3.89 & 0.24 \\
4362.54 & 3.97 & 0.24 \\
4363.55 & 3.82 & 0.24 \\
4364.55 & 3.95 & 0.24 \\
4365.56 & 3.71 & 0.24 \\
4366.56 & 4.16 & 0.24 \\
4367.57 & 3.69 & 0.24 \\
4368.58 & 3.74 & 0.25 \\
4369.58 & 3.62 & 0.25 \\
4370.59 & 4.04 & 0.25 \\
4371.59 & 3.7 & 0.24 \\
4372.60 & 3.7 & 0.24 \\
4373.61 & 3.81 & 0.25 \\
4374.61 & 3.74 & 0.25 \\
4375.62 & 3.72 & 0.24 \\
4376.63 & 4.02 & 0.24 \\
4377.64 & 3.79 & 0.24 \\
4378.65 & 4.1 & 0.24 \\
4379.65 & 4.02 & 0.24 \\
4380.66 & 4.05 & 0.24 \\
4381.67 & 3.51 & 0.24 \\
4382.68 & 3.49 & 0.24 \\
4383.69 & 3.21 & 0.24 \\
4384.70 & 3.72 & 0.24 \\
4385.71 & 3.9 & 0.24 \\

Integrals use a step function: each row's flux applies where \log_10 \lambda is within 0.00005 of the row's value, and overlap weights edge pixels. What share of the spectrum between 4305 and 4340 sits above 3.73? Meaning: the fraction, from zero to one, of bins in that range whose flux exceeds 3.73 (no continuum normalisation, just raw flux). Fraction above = 0.1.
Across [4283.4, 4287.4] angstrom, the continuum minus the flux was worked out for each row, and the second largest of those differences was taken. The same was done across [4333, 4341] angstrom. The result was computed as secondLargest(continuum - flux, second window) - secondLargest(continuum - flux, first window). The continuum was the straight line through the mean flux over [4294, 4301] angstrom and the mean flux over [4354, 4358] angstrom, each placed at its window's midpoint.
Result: 1.0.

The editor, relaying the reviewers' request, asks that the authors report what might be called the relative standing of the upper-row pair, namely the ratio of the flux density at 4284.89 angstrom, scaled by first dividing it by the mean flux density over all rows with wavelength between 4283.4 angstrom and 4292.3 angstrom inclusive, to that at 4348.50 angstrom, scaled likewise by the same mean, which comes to 1.16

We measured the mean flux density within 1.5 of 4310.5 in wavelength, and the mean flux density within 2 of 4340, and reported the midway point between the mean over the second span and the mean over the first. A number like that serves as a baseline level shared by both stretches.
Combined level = 4.36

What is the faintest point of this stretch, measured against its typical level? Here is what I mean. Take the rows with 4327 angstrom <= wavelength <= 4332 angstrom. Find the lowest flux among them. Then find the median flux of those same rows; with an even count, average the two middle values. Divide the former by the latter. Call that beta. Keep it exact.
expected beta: 0.96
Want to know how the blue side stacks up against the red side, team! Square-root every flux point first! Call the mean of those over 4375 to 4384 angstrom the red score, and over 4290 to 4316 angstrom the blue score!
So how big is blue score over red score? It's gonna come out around 0.97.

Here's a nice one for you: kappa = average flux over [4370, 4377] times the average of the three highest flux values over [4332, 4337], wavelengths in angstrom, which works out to 12.7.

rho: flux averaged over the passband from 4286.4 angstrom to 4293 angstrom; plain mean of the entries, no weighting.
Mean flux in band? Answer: 3.71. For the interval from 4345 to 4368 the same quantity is 3.56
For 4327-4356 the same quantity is 3.52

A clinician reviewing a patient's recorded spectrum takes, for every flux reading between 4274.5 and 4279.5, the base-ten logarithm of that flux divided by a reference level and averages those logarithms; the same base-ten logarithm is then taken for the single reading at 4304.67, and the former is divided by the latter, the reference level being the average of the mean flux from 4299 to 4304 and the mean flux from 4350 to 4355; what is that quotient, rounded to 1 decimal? -0.5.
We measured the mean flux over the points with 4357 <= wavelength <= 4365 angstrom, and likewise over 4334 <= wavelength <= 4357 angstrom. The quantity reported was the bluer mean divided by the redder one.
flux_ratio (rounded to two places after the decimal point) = 0.94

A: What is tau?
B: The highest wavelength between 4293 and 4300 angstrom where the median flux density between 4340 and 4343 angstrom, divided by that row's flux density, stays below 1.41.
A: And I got 4299.72 angstrom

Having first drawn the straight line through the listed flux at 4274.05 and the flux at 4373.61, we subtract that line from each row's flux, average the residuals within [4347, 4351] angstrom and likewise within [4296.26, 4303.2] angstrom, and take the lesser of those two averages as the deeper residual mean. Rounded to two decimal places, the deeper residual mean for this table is -0.60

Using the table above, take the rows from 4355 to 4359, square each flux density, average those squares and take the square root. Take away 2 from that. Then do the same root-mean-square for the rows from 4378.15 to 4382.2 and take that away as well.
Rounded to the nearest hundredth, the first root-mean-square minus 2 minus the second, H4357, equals -2.07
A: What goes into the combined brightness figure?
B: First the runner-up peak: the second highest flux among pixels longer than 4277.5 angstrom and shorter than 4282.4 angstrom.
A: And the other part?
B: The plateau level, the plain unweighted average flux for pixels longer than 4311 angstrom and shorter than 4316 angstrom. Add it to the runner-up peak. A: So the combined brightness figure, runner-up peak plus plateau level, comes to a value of 7.6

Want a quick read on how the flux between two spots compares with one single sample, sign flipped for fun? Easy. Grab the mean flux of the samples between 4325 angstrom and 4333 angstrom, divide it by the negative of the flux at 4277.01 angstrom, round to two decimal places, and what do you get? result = -0.92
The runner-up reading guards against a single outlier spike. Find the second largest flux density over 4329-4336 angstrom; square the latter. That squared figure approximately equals 13.0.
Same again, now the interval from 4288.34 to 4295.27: 14.5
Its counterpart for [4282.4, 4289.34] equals 15.5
